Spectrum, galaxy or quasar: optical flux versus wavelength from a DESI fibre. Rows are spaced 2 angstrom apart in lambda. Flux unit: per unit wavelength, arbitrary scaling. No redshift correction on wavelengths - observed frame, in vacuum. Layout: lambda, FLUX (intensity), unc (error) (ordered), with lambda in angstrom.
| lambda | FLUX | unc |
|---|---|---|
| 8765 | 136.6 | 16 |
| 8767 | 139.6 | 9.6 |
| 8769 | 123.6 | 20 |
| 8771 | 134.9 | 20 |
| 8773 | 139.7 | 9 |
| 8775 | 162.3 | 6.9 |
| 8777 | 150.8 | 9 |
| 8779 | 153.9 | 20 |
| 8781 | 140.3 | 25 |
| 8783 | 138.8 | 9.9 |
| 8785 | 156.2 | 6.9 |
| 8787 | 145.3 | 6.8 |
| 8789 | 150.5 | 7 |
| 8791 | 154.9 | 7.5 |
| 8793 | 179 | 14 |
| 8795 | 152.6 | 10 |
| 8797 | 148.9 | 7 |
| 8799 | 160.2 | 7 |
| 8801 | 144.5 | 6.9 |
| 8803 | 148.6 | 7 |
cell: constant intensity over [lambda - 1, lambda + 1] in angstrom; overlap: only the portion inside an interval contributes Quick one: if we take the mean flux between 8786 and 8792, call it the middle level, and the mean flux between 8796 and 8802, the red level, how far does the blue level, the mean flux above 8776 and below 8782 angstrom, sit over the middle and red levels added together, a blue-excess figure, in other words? -153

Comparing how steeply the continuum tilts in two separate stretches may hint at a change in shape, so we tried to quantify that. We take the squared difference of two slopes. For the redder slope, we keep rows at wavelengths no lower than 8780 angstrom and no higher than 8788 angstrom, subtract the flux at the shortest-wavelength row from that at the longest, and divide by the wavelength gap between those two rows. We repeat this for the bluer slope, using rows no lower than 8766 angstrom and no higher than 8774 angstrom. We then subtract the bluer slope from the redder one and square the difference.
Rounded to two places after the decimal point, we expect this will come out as 0.67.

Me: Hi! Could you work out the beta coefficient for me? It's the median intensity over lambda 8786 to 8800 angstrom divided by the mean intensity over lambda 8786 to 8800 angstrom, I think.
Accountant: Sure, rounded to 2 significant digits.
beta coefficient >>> 0.98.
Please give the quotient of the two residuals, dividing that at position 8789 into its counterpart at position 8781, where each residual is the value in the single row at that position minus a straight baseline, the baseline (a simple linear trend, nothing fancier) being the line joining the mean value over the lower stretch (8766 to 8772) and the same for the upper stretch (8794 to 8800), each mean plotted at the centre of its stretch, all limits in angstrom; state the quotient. -0.6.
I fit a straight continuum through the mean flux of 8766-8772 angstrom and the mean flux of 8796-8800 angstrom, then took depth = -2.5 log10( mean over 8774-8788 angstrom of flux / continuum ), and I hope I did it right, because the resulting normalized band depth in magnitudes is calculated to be -0.060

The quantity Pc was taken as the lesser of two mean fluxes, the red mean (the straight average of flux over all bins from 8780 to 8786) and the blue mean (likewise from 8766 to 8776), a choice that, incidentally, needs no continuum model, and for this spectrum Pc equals 140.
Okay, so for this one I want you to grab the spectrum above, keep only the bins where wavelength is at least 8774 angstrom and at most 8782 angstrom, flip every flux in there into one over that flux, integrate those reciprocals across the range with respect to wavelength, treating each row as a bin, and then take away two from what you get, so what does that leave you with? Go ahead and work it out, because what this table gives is -1.95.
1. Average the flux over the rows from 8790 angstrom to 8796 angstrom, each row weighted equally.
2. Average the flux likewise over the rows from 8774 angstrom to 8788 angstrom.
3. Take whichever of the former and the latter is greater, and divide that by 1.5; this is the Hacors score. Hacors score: 108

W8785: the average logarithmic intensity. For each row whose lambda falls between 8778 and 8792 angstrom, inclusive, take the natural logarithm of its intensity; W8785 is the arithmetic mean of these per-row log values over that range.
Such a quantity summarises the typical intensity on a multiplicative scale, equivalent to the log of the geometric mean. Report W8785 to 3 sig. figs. 5.00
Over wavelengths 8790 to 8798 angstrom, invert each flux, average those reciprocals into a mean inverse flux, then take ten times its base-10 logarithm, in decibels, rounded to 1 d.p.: -22.0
